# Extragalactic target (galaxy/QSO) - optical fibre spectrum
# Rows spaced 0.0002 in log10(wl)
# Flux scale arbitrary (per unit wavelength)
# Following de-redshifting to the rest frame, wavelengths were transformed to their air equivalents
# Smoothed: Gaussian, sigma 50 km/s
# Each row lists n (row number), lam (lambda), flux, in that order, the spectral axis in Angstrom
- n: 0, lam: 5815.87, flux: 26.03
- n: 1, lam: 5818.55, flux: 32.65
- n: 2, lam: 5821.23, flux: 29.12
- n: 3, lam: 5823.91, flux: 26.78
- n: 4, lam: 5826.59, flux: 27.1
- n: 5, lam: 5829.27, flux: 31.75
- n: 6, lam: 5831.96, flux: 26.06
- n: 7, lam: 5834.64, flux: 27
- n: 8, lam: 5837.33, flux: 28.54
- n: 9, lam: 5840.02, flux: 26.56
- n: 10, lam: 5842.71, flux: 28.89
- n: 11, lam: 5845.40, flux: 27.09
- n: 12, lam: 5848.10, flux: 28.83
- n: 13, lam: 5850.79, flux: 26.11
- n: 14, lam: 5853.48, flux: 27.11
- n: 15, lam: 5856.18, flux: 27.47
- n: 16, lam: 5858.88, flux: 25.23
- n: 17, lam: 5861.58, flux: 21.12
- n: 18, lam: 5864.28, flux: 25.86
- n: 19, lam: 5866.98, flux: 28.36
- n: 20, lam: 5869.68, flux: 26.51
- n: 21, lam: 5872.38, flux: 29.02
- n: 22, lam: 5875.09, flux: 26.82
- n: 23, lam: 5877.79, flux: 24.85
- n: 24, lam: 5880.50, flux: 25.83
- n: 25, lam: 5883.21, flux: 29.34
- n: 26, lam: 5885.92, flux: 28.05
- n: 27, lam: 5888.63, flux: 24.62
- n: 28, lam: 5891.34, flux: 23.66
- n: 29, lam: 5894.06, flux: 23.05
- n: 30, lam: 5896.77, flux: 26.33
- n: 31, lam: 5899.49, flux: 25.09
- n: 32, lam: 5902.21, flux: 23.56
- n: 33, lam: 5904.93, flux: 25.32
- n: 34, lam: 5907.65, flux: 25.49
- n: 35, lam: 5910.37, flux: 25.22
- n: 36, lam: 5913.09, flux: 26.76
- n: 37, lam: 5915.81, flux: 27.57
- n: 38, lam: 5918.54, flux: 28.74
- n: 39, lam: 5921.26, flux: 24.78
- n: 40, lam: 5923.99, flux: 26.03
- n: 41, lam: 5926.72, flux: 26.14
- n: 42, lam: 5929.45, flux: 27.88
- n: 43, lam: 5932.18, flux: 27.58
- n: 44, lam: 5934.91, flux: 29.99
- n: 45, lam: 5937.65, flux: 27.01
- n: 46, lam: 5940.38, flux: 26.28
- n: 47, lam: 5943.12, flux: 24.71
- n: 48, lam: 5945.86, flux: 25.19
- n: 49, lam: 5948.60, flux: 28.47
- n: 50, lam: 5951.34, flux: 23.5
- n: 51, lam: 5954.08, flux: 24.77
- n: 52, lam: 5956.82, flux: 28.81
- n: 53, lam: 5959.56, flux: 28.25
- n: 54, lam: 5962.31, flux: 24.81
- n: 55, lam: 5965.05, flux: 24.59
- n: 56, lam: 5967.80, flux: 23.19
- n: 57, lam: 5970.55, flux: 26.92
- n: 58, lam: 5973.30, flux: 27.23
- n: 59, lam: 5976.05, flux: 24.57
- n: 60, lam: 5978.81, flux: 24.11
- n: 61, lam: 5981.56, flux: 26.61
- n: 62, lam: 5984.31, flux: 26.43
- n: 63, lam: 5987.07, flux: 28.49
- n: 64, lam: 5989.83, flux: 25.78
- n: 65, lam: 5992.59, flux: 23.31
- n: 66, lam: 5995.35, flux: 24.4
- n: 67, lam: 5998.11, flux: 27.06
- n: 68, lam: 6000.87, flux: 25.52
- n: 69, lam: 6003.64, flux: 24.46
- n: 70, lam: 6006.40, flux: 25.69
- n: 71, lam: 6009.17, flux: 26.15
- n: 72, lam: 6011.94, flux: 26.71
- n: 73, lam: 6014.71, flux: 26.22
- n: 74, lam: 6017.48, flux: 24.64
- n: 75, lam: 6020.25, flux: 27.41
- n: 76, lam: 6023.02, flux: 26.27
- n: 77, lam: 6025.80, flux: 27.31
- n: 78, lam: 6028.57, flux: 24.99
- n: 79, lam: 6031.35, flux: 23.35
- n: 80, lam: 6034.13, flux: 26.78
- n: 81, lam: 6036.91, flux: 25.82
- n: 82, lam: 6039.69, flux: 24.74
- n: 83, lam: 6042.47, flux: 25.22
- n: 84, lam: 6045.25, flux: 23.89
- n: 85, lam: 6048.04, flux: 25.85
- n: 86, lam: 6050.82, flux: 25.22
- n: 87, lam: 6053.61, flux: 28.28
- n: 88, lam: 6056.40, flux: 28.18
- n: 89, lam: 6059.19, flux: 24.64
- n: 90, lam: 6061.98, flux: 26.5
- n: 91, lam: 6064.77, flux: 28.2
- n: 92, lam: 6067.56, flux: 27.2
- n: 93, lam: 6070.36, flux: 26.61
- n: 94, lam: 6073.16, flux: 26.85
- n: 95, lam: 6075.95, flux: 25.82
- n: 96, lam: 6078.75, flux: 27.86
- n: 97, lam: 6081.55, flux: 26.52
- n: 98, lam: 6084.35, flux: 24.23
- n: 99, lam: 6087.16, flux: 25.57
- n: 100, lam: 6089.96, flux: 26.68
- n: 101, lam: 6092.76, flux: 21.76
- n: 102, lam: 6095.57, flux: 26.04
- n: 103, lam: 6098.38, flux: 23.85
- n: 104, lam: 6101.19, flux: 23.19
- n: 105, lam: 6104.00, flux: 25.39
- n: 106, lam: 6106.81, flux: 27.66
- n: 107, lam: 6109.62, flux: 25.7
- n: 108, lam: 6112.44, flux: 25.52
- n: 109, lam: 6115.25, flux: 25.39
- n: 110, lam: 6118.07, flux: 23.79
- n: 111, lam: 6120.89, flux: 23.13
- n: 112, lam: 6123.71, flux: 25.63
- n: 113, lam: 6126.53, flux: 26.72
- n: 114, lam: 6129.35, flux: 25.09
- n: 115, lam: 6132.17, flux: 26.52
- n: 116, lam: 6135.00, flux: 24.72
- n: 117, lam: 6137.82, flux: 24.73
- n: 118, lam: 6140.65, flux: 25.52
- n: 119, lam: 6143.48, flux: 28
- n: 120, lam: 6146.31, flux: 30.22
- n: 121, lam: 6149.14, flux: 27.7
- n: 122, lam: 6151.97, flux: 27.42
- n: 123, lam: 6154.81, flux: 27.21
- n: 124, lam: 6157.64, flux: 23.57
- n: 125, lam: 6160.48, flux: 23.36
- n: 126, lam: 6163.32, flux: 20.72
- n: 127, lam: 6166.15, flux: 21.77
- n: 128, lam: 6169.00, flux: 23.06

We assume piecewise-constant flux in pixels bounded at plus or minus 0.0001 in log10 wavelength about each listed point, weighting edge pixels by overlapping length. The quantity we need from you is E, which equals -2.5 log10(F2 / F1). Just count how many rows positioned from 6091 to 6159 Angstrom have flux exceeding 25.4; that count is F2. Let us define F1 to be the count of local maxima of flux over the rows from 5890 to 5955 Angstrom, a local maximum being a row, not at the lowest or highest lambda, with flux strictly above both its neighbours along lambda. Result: -0.84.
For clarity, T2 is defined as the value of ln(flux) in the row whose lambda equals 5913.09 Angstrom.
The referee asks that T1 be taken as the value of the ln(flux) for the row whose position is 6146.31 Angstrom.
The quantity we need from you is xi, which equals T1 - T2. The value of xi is 0.12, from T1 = 3.41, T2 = 3.29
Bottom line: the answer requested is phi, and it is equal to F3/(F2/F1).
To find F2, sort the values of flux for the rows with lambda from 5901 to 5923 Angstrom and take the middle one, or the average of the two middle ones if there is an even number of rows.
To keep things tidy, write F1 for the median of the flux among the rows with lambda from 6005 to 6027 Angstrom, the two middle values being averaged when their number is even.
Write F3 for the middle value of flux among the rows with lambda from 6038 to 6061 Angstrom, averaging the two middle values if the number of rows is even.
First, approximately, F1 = 26.2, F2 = 25.4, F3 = 25.2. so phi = 26.1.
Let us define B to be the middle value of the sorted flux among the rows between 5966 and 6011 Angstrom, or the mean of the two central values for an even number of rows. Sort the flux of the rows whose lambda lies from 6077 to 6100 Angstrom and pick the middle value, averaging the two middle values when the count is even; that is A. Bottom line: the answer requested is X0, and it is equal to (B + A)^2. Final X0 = 2656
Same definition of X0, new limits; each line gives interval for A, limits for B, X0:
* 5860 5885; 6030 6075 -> 2776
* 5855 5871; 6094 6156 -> 2679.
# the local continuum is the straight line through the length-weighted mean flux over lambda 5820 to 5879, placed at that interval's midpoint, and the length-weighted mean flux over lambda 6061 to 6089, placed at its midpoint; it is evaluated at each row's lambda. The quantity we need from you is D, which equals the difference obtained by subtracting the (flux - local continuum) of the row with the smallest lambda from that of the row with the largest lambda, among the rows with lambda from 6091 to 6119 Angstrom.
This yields 2.1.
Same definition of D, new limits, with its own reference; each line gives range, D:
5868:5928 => -0.2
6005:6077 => 0.3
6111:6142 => 0.1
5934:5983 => -3.3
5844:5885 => 2.3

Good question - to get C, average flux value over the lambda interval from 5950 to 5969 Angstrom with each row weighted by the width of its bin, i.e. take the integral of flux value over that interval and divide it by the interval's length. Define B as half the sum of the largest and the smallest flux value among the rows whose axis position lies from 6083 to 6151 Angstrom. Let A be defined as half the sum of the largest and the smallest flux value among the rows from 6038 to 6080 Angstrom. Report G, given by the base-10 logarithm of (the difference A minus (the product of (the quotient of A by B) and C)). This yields -0.27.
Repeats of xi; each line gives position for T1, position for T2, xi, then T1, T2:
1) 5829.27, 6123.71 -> 0.21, 3.46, 3.24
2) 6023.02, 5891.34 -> 0.10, 3.27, 3.16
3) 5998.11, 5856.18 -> -0.02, 3.30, 3.31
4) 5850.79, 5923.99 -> 0.00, 3.26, 3.26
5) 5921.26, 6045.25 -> 0.04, 3.21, 3.17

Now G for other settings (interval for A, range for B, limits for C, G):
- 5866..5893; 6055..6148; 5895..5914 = -0.16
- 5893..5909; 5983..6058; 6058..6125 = -0.51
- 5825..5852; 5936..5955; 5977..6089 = -1.78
